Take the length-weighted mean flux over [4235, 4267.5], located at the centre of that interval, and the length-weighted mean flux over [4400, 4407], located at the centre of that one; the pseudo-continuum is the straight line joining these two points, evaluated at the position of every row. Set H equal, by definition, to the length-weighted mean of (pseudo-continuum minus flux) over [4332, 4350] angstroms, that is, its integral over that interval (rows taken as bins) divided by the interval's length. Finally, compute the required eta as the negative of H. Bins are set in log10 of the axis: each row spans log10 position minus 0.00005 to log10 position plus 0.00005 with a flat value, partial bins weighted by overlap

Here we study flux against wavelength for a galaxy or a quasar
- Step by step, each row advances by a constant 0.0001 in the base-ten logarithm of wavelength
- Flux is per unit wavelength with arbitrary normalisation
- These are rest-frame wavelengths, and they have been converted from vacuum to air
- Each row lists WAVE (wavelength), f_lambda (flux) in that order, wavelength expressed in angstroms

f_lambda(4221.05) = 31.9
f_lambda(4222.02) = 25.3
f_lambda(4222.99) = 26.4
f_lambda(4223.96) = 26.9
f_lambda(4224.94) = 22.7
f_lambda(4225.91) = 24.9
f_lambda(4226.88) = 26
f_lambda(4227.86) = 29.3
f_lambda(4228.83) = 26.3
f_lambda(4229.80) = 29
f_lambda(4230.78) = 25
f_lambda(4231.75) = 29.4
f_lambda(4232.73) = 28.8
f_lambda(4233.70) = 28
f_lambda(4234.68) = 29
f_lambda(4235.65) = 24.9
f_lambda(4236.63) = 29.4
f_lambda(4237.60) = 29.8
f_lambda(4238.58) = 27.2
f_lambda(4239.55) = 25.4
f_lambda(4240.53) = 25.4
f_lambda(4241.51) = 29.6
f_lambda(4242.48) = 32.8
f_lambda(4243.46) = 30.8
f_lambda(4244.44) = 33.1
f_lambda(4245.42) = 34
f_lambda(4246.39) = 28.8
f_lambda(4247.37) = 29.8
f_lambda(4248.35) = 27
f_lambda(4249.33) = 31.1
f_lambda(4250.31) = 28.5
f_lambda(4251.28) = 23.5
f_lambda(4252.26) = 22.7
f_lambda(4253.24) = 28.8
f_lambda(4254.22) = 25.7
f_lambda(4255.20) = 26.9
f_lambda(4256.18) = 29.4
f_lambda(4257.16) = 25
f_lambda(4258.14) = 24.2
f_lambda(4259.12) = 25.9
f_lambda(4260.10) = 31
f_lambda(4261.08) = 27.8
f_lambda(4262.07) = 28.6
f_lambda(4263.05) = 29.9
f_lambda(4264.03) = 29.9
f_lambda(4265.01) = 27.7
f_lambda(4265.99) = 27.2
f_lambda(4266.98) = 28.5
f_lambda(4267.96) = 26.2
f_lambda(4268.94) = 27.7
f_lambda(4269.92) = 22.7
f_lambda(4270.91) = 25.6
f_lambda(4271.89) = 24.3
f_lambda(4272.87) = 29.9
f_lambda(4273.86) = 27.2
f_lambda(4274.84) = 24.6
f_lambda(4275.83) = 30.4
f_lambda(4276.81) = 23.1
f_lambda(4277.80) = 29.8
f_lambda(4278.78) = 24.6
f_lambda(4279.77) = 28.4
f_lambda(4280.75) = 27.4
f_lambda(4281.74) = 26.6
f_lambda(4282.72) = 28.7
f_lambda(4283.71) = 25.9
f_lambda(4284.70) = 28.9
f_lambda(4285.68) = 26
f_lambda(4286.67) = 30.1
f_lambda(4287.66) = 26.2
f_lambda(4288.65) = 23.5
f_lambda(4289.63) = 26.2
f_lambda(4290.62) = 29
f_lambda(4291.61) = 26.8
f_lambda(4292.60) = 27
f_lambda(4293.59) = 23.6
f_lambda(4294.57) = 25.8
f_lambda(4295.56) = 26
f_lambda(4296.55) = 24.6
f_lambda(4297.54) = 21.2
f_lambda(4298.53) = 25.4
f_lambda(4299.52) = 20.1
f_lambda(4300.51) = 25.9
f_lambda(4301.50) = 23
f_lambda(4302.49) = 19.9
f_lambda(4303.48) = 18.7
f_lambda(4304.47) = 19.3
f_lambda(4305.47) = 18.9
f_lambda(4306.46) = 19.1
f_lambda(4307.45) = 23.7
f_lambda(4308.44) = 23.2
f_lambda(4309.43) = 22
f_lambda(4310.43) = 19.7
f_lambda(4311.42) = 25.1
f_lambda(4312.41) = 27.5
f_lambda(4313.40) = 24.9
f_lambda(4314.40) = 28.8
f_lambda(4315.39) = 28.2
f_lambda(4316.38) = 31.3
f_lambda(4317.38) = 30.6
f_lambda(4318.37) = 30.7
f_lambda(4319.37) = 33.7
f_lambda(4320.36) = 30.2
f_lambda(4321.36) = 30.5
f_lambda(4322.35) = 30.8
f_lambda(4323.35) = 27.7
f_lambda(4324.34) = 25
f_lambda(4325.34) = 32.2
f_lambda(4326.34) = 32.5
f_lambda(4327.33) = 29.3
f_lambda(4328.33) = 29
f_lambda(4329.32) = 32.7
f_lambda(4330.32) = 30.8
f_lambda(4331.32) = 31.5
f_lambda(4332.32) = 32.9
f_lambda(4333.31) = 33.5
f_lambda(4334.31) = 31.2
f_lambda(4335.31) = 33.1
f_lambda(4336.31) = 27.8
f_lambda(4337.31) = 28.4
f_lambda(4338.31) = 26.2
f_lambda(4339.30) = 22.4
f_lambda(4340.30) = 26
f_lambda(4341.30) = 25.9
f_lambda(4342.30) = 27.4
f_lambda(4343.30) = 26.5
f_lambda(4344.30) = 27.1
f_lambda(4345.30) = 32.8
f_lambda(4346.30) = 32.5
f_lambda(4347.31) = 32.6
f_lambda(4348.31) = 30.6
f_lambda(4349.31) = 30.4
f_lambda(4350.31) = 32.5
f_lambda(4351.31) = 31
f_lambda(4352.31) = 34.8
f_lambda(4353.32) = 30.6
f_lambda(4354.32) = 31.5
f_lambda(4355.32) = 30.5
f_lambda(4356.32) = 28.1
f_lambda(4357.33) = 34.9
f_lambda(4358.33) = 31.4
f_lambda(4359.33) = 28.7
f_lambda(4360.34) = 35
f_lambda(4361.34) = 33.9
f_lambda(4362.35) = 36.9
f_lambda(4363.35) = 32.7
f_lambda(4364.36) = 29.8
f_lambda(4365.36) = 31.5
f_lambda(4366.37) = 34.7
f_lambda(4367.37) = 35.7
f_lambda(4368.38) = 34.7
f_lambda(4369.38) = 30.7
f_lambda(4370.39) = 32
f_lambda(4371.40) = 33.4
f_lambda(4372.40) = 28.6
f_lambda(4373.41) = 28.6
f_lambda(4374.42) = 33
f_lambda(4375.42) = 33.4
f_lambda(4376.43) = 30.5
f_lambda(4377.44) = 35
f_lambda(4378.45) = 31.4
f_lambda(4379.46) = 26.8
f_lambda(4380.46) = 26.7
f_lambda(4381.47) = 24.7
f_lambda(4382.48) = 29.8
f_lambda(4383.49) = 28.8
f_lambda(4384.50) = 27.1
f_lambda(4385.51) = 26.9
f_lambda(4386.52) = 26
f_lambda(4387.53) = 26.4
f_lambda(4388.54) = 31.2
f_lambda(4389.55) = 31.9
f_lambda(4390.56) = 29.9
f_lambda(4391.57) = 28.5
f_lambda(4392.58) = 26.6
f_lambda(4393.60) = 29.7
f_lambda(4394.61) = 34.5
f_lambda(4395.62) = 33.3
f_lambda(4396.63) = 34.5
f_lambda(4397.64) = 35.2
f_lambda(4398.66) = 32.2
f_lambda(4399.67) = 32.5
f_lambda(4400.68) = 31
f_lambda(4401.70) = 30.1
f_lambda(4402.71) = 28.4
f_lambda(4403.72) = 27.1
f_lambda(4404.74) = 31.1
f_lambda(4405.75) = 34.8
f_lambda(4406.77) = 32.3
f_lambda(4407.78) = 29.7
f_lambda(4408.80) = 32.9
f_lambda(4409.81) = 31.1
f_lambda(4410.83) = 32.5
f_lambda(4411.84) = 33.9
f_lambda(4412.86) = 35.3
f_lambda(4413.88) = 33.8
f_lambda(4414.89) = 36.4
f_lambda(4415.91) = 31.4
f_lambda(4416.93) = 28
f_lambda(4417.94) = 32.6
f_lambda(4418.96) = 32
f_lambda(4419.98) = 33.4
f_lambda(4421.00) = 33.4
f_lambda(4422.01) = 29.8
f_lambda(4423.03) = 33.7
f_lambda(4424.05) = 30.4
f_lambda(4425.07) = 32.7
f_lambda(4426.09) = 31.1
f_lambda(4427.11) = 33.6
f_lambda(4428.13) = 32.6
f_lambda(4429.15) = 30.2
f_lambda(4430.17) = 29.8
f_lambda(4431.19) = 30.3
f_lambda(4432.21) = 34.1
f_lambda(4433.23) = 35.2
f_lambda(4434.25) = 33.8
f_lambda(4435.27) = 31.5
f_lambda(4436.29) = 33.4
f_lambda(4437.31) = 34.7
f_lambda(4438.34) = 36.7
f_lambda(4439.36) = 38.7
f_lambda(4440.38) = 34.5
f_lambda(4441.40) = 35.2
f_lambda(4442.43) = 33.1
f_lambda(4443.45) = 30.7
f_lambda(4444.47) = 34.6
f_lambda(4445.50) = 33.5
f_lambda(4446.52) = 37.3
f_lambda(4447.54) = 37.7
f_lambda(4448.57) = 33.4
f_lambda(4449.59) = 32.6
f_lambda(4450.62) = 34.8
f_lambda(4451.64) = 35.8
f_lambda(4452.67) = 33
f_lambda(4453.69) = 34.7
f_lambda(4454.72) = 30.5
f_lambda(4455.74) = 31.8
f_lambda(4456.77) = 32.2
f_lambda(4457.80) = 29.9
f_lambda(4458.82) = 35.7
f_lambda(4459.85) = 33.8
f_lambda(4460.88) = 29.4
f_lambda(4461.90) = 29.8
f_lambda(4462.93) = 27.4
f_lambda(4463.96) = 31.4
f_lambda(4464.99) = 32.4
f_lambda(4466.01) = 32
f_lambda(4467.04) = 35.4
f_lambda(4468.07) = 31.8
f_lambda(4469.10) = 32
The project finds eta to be -0.4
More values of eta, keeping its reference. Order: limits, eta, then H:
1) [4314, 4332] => 1.0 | -1.0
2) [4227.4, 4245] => 0.6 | -0.6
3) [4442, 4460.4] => 2.2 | -2.2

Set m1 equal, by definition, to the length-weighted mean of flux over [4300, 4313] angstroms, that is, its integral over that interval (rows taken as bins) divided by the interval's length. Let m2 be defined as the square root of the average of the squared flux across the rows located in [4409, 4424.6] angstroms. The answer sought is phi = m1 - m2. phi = -11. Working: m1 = 22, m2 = 32.6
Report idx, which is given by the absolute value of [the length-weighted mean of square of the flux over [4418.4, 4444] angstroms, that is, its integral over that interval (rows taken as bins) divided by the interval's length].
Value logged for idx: 1093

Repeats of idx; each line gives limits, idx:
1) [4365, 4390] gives 932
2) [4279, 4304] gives 653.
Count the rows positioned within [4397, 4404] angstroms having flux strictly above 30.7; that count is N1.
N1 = 4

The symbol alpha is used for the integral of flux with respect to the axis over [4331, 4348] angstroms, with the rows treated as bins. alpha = 498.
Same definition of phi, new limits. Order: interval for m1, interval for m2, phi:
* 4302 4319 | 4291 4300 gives 0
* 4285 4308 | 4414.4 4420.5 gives -8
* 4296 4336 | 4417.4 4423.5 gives -6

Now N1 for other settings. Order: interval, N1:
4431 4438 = 6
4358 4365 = 5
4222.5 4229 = 0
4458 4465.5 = 4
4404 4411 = 6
